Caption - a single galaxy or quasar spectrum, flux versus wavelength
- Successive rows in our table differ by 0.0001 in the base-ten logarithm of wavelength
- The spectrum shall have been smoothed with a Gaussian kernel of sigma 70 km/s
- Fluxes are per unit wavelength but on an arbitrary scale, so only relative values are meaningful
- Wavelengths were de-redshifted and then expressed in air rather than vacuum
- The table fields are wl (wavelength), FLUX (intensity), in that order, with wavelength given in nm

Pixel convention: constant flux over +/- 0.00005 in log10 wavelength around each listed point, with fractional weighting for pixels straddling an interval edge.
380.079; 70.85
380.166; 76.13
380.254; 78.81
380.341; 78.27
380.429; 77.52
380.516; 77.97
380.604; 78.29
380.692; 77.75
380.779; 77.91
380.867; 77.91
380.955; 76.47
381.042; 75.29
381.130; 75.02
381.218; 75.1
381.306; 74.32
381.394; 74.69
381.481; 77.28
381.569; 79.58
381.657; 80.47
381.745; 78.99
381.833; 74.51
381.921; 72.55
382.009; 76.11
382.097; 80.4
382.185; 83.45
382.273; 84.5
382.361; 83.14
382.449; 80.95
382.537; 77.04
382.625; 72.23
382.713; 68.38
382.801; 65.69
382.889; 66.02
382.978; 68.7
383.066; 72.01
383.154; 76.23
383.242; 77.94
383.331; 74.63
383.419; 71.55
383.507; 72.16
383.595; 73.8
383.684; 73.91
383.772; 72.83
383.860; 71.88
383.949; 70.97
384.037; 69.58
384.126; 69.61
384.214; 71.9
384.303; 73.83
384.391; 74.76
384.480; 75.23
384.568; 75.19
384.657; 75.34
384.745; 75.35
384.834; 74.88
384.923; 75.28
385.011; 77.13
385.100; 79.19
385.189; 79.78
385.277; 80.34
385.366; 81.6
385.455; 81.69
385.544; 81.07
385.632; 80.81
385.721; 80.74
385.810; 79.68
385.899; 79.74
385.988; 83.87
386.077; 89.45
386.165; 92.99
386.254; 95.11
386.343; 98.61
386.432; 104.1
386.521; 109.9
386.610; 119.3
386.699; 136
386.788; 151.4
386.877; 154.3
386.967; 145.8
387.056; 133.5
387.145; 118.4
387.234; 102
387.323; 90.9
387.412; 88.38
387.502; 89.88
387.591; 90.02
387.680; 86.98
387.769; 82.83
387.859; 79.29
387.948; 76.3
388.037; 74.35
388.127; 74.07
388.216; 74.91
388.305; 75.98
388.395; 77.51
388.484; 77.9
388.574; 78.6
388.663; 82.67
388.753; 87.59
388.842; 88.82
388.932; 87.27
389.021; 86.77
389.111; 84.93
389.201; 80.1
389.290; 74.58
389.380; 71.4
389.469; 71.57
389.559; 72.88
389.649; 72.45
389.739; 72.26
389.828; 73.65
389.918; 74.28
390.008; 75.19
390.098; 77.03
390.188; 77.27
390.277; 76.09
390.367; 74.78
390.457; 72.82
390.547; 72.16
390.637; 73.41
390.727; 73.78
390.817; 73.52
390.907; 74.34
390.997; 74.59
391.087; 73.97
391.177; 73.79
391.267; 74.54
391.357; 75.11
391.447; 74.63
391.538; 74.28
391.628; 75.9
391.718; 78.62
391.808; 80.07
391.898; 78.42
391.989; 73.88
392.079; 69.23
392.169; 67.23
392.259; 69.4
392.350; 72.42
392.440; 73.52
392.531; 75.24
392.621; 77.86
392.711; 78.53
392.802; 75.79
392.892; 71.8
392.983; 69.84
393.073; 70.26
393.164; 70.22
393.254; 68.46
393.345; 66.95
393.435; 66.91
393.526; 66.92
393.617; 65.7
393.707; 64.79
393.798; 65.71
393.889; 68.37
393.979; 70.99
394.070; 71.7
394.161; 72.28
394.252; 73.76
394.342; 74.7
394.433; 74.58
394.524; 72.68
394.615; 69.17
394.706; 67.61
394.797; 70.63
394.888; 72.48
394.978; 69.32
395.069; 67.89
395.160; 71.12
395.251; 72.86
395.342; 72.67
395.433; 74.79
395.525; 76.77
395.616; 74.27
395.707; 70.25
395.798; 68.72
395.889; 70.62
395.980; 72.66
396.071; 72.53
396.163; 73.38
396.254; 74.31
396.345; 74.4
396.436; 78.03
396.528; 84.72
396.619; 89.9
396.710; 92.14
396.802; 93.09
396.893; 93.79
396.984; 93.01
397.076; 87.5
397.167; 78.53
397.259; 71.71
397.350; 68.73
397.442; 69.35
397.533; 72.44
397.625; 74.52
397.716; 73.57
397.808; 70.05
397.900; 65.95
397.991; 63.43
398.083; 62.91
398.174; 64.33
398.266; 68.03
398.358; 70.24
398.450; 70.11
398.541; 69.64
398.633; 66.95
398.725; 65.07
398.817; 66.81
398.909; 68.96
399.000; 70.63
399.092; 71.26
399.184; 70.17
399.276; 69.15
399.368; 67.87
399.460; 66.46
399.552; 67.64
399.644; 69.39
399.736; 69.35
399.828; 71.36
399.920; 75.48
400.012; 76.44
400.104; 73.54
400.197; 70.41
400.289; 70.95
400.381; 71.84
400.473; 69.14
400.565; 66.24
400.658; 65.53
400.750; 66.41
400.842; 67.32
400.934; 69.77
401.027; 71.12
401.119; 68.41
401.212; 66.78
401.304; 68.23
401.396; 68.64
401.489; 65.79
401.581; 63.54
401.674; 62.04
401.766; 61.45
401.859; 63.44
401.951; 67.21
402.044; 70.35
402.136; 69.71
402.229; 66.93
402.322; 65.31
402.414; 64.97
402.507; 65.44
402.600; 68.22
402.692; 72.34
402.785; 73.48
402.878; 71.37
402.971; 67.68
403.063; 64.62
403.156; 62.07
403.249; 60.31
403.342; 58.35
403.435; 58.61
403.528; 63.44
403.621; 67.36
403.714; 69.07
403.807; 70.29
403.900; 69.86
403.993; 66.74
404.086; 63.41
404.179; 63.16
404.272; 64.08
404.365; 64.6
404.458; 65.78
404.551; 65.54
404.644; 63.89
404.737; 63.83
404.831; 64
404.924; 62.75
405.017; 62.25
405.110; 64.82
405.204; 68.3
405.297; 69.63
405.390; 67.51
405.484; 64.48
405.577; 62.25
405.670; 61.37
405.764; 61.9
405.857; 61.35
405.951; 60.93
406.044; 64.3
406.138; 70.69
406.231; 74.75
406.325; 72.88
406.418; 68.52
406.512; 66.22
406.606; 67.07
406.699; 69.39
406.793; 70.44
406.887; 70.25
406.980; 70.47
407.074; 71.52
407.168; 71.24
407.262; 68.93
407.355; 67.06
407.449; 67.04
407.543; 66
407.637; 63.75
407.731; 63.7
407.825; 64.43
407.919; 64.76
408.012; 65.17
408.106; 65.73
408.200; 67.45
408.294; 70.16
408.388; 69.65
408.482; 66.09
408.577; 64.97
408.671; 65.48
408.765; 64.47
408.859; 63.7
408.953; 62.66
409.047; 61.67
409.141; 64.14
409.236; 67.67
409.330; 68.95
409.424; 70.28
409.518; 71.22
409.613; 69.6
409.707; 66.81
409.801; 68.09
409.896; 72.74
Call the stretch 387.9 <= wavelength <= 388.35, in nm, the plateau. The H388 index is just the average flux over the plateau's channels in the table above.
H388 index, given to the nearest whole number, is 75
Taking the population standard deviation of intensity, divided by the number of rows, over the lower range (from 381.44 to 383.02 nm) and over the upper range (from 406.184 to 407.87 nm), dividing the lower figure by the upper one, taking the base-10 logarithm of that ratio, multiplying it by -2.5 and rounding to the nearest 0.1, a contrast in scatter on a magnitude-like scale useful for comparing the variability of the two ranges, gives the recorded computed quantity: -0.7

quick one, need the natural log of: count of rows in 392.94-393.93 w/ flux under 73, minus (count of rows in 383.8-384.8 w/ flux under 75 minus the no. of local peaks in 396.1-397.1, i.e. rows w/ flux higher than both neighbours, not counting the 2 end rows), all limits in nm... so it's 1.6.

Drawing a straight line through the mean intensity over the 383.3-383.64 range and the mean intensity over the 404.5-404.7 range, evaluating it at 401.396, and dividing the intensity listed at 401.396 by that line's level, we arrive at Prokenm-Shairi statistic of 1.04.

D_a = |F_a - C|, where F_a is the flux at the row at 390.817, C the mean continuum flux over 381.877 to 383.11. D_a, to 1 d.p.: 1.6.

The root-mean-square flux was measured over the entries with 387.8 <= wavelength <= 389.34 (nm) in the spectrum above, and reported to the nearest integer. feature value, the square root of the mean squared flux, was 80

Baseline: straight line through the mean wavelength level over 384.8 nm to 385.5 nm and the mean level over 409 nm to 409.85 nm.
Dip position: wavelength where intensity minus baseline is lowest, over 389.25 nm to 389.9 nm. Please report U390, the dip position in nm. 389.380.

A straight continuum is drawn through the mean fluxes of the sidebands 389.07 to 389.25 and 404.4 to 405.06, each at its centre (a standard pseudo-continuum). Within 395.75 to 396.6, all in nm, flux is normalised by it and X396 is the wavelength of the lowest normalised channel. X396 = 395.798 nm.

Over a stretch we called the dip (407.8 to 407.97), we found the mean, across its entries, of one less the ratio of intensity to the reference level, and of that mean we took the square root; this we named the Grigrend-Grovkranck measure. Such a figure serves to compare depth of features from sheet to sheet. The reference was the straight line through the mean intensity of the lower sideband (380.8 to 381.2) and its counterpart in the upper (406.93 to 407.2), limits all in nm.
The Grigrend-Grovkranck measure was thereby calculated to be 0.299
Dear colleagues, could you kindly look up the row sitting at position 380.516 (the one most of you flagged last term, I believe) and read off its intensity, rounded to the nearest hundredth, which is 77.97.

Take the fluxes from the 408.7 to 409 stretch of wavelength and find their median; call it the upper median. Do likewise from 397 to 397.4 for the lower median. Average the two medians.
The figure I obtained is 69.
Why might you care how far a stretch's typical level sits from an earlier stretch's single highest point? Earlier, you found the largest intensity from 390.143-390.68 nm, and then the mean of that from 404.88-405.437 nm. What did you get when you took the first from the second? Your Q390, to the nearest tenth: -11.4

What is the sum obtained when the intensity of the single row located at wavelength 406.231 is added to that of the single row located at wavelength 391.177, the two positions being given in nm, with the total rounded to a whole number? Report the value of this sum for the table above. 149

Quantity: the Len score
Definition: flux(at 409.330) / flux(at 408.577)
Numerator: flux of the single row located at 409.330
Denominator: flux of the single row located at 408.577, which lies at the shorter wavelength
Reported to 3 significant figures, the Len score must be 1.06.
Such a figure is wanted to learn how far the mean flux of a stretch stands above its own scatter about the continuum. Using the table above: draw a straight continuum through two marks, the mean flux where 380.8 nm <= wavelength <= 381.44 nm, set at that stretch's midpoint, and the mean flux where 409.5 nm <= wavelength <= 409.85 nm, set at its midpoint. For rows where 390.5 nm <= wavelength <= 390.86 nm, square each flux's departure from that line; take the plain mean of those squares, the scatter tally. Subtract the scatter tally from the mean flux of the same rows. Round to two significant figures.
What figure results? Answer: 73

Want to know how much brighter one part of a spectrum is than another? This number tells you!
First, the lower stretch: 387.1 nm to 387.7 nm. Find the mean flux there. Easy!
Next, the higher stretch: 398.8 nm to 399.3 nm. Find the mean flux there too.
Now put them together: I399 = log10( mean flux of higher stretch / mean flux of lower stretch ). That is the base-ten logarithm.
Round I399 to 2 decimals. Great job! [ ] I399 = -0.14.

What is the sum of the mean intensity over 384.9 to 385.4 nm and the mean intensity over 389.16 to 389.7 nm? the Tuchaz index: 153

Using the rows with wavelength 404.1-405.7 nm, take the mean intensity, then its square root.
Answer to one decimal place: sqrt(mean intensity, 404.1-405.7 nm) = 8.0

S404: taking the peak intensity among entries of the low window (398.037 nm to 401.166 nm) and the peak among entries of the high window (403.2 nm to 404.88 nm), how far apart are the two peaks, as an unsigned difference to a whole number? 6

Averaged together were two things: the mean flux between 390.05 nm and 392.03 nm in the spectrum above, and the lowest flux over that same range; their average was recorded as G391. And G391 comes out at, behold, 73.6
